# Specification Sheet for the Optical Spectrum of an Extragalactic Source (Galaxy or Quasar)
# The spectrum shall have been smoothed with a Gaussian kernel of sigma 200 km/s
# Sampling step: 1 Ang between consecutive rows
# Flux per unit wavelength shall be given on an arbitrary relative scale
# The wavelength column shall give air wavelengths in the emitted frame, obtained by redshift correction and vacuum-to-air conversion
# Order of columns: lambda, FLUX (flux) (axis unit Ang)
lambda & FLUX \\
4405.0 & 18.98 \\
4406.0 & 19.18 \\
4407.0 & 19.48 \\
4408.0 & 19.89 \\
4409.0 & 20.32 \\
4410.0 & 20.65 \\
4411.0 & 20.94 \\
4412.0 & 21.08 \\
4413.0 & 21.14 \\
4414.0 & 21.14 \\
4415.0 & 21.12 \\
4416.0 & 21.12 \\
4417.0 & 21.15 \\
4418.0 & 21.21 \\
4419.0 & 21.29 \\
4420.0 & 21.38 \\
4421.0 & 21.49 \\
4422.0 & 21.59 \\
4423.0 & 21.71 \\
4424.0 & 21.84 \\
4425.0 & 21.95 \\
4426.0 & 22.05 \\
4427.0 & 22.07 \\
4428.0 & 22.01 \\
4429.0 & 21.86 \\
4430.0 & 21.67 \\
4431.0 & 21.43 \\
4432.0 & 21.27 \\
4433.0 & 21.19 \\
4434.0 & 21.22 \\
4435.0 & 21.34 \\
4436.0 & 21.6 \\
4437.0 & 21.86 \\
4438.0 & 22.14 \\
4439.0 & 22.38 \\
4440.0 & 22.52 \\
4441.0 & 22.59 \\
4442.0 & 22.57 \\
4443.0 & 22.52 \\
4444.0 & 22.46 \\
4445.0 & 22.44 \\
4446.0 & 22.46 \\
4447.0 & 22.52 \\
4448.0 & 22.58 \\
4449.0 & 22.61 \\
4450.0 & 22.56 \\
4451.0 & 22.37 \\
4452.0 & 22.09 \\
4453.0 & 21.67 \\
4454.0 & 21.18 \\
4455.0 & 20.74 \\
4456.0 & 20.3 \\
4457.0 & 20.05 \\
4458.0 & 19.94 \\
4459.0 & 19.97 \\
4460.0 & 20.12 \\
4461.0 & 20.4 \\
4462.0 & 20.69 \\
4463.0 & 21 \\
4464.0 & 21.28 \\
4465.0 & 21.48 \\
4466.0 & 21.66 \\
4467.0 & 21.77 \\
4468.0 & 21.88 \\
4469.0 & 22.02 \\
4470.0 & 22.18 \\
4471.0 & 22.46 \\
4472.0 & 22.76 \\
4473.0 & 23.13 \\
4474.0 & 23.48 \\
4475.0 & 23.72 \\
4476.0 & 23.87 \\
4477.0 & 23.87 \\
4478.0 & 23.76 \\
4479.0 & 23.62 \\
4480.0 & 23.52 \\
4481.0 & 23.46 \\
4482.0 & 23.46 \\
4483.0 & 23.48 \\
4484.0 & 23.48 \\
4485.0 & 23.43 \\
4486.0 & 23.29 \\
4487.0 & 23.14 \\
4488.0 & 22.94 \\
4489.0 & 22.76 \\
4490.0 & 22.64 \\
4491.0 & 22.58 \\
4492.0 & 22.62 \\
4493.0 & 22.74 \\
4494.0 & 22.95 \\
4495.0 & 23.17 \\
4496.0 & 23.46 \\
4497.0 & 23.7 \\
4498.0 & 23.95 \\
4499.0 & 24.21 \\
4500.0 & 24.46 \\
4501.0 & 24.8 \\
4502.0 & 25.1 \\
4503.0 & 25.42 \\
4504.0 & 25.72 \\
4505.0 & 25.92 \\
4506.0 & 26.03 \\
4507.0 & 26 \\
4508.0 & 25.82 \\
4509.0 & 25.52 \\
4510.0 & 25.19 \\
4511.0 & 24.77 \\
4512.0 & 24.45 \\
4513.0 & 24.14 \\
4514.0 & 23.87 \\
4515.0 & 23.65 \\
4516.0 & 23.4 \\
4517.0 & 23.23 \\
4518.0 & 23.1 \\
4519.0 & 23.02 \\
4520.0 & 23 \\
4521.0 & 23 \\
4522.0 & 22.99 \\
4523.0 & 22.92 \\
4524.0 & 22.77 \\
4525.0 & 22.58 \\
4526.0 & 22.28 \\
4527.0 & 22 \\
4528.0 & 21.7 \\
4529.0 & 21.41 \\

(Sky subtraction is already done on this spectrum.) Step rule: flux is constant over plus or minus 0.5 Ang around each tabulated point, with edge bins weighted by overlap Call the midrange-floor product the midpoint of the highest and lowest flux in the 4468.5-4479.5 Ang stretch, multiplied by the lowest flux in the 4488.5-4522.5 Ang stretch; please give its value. 518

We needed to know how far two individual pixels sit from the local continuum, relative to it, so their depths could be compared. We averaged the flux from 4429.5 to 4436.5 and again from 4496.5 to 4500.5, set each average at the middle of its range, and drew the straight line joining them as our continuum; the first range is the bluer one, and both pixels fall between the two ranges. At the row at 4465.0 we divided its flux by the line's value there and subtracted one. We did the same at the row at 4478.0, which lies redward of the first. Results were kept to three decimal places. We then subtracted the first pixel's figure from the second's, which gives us 0.076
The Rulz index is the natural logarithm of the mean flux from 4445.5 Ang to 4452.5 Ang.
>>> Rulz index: 3.11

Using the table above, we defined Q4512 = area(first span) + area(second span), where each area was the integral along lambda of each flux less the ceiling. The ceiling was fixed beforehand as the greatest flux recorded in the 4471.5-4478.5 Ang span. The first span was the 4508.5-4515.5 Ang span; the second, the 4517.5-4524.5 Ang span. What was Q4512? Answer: -1.8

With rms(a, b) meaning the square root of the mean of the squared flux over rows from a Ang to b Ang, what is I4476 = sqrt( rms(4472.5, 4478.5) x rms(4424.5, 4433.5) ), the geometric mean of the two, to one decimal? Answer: 22.7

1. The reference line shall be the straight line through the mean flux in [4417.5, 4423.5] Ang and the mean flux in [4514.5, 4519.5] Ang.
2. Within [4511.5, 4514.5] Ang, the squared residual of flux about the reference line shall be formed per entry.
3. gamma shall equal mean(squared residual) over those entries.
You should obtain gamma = 1.0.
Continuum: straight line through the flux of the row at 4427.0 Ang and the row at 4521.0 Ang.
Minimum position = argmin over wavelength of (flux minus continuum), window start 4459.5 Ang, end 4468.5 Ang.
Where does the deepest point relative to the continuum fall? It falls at 4460.0 Ang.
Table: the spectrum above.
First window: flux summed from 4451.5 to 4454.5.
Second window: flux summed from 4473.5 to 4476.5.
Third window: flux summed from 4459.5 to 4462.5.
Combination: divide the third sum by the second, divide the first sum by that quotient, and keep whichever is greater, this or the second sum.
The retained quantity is 75.4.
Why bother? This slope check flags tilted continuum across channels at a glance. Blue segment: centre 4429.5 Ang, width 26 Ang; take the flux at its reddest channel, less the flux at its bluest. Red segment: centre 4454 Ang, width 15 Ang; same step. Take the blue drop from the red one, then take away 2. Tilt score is -5.5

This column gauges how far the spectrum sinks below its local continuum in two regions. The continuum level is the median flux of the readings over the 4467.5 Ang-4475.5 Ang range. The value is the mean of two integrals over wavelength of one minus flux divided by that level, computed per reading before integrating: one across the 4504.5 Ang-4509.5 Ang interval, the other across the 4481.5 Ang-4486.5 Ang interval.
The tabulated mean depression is -0.45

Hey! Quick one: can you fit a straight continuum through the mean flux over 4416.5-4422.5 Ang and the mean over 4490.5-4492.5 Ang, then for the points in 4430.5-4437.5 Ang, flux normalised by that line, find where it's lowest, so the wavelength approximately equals 4433.0 Ang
